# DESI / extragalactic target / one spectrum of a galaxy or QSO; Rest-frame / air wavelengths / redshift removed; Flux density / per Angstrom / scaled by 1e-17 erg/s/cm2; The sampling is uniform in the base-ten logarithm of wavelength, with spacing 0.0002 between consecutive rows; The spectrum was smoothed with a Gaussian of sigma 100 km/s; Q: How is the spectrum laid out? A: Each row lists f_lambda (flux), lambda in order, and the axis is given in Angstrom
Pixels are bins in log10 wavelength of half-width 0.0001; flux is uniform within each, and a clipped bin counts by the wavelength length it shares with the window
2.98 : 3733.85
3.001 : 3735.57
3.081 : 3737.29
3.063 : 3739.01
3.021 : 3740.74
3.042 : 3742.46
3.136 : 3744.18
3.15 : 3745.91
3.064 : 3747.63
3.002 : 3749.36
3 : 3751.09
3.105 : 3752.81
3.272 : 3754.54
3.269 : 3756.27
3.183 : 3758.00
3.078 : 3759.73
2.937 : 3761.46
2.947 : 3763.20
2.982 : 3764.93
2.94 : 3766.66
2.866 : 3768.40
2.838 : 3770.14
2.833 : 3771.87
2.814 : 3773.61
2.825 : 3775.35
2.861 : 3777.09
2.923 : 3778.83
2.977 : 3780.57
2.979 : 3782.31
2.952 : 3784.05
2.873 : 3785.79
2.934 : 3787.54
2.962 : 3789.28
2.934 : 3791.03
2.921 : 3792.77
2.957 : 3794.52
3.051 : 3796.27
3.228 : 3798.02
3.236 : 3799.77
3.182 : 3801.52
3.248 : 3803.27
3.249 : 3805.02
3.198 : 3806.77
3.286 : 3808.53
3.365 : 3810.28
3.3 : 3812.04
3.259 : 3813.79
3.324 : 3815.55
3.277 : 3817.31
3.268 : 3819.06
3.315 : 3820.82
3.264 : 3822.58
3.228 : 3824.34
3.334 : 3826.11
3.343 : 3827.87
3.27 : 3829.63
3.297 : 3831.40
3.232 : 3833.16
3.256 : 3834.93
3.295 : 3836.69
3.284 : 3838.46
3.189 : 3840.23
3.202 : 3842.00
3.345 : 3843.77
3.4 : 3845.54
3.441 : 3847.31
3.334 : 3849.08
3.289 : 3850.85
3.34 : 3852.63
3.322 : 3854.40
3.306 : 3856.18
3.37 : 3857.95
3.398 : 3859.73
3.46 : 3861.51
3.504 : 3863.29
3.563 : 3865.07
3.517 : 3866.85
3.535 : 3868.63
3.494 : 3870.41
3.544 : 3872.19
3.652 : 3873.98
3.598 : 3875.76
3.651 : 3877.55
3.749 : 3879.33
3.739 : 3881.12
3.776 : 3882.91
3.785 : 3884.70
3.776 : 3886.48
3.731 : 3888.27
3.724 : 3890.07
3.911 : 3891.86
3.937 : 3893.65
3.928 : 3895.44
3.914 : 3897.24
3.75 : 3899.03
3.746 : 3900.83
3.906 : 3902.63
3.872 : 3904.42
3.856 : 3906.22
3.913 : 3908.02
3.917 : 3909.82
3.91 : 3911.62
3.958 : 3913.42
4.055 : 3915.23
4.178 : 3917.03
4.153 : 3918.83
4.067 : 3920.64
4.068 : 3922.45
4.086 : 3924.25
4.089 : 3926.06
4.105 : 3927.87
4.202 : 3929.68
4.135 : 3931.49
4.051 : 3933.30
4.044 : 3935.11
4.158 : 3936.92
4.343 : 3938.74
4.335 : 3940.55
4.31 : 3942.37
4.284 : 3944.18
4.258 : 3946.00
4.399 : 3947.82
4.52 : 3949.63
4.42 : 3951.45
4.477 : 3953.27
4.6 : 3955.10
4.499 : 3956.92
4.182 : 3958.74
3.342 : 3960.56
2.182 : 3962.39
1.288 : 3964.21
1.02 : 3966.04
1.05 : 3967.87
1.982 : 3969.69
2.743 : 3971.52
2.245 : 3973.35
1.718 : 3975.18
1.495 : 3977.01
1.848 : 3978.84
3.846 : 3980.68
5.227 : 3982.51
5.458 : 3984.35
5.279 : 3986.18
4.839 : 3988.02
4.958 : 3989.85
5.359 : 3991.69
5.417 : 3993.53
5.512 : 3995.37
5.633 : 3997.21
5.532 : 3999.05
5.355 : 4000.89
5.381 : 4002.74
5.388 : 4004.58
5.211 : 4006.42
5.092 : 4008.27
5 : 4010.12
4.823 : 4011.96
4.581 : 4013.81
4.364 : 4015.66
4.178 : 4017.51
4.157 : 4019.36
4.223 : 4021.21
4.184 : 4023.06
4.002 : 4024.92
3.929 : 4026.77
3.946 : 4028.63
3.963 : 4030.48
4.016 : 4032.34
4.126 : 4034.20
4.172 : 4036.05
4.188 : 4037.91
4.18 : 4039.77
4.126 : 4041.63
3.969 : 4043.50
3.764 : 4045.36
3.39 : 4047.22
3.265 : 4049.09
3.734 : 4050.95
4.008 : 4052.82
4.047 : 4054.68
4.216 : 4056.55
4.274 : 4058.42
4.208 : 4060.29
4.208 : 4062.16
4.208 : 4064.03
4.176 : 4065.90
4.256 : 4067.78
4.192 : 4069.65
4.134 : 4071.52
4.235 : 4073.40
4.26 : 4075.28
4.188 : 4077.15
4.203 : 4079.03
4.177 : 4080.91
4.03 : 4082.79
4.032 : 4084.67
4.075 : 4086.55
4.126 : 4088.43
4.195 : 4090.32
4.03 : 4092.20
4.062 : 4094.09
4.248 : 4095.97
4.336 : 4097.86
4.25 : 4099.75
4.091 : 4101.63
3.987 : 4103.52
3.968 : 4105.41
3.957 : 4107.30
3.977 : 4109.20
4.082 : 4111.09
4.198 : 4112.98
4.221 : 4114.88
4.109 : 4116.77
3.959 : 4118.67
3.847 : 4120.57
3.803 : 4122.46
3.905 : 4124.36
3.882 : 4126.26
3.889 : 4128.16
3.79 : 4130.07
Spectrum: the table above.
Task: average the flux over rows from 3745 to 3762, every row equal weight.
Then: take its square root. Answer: 1.76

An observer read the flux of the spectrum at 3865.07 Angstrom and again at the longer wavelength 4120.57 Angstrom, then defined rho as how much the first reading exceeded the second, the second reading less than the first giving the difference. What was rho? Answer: -0.28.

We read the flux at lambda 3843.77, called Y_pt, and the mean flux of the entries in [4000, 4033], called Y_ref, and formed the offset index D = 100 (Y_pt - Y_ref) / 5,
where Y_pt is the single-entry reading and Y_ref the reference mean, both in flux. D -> -24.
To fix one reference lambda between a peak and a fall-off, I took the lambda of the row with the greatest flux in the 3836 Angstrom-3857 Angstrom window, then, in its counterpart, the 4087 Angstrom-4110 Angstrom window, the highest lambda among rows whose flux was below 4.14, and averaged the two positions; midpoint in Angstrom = 3978.3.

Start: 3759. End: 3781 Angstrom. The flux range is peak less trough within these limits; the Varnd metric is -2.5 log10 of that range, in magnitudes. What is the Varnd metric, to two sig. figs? 1.4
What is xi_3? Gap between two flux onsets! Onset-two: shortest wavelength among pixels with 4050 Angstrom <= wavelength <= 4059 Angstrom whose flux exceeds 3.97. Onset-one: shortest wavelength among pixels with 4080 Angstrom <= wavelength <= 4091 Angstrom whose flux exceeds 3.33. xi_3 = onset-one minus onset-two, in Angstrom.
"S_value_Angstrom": 28.1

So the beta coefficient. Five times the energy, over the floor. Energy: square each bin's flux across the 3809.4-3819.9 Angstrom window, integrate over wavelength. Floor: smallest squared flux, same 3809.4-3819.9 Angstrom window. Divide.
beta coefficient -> 54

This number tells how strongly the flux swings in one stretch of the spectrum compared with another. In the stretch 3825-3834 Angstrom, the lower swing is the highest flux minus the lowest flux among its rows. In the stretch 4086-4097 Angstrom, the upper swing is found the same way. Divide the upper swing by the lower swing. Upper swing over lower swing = 2.0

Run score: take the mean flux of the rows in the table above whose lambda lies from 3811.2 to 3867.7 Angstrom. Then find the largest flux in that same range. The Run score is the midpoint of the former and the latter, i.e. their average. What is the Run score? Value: 3.4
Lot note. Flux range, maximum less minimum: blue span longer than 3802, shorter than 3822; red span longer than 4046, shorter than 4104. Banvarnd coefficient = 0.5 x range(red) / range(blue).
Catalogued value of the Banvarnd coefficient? 3.2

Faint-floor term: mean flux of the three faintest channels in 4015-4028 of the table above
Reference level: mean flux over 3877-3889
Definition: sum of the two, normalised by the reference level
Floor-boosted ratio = 2.1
